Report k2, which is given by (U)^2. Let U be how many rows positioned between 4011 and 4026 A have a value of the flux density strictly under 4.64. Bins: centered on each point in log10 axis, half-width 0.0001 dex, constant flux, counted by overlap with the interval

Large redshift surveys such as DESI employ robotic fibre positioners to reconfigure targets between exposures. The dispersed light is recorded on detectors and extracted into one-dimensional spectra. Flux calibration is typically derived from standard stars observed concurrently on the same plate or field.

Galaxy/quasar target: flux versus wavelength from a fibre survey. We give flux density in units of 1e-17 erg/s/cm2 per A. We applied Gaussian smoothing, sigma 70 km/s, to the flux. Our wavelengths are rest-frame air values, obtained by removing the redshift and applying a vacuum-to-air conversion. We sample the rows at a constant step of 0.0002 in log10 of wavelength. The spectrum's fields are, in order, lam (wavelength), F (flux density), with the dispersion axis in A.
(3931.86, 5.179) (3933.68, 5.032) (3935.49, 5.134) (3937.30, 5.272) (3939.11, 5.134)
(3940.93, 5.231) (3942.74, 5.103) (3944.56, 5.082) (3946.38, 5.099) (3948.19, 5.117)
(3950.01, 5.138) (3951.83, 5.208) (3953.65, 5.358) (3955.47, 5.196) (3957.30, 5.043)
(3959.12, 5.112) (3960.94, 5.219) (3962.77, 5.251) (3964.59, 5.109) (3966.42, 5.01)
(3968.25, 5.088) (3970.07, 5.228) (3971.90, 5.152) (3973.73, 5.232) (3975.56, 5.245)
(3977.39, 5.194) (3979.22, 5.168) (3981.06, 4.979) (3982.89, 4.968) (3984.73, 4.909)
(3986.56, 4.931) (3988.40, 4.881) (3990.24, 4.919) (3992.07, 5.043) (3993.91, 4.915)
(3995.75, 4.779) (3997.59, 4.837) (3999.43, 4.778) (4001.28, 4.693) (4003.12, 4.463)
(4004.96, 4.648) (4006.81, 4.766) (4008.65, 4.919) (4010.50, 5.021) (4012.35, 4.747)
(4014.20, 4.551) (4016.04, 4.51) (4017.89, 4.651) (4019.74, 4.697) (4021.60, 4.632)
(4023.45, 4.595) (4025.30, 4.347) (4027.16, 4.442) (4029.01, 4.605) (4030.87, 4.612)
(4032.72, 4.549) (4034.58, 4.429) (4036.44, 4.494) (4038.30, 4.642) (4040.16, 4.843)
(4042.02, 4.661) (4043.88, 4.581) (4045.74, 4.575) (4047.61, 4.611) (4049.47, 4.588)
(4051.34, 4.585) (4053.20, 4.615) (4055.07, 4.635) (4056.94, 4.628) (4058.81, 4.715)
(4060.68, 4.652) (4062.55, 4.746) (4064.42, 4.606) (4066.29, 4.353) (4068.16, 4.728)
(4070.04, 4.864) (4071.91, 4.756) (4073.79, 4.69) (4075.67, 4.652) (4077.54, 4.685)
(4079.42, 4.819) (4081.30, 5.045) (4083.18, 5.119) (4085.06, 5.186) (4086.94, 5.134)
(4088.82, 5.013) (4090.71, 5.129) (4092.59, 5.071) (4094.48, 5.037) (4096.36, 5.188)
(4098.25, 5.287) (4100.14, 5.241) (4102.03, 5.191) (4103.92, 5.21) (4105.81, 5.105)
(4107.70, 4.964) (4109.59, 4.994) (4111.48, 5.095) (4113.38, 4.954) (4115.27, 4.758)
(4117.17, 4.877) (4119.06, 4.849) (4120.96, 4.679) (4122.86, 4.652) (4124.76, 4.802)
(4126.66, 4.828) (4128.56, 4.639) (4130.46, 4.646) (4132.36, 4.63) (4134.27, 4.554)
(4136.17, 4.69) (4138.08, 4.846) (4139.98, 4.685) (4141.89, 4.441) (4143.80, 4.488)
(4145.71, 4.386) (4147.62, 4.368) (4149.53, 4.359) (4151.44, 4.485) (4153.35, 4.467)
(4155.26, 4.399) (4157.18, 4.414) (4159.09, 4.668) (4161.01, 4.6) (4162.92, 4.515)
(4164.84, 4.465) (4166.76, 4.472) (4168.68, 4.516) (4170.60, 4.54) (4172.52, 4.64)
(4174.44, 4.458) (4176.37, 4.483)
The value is 25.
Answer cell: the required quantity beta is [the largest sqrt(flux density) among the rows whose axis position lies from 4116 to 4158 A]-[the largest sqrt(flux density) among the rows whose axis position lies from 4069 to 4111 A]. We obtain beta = -0.091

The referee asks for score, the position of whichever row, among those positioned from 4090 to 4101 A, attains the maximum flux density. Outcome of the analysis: 4098.25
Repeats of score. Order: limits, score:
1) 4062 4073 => 4070.04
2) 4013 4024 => 4019.74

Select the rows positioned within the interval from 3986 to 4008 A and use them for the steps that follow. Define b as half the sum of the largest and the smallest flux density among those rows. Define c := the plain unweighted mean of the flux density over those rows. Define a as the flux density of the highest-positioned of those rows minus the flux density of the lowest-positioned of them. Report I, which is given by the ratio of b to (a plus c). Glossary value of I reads 1.02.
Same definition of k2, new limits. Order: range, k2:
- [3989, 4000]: 0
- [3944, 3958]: 0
